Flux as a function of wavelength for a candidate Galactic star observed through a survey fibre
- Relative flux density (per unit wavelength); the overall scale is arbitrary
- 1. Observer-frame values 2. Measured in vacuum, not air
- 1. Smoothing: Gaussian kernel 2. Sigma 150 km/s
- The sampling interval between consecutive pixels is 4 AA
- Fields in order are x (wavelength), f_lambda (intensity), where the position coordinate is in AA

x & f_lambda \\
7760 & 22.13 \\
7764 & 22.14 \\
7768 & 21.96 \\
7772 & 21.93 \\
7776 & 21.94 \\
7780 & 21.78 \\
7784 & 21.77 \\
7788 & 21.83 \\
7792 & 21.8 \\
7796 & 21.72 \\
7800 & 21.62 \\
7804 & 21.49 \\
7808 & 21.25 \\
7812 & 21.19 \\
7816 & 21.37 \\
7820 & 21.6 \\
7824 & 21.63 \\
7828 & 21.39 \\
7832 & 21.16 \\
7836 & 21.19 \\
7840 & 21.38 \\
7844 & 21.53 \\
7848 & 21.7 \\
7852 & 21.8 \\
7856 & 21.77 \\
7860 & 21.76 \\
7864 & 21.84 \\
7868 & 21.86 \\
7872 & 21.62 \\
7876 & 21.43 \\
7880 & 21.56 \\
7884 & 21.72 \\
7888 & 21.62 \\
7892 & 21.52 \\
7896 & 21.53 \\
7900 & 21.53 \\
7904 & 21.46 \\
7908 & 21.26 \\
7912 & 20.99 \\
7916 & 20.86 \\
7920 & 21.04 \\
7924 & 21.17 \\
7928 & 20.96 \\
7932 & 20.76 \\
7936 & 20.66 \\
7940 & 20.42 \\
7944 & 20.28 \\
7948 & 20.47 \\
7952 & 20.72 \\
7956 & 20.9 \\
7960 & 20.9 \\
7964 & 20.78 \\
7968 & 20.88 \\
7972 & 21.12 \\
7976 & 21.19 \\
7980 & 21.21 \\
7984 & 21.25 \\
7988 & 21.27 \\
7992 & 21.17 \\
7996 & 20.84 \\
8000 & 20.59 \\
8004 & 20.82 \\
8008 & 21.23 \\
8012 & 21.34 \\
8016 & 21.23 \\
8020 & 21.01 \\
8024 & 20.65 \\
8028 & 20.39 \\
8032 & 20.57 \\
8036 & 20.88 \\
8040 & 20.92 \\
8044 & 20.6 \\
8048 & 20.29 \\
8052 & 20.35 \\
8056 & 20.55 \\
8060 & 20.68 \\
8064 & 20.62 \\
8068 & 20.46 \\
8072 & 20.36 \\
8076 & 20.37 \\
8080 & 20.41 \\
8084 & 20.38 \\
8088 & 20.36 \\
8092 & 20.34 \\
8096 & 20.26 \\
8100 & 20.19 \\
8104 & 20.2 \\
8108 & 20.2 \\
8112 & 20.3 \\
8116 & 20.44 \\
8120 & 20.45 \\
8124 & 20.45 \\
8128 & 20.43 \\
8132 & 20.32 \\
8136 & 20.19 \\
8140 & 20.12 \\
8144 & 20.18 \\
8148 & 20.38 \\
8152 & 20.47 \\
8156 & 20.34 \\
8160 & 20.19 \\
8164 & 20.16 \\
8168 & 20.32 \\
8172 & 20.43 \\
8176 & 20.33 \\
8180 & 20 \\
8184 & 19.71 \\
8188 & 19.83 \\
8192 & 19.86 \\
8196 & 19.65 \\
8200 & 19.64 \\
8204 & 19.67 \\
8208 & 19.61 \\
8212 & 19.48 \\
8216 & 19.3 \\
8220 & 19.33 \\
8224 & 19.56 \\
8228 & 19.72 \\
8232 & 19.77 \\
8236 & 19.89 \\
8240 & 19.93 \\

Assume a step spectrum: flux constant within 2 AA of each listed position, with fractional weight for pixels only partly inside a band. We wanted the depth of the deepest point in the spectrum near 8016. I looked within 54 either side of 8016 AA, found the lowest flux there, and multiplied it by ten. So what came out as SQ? 203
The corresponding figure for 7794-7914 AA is 210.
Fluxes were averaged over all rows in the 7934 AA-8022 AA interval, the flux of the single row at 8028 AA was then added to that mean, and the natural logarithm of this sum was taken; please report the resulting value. 3.72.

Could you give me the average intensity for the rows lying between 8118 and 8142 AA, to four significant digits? 20.33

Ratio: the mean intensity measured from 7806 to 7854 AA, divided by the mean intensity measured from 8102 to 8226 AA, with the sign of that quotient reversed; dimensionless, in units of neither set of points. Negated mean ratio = -1.07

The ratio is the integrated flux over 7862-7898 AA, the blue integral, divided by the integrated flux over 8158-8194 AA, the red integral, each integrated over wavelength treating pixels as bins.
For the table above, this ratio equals 1.077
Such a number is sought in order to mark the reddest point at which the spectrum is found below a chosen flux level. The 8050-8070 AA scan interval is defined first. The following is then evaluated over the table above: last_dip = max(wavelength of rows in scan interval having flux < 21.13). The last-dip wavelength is 8068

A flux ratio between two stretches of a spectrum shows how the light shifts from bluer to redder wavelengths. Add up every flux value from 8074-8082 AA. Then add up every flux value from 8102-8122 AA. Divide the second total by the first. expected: 2.5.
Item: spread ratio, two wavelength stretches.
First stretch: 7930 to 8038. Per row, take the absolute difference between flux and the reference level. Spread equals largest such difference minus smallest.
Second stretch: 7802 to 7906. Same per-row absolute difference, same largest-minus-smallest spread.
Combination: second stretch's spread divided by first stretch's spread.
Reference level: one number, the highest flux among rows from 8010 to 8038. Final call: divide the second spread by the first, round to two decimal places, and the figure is 0.46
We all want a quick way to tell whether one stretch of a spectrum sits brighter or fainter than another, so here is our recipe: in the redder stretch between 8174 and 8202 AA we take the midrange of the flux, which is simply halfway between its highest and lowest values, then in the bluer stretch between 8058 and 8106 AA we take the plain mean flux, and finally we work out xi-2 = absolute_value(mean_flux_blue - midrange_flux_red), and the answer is 0.40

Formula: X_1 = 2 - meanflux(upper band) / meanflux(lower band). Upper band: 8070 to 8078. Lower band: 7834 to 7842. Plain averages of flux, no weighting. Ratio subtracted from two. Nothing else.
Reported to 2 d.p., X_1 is 1.04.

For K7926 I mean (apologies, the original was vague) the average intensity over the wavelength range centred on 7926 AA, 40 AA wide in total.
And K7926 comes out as 20.8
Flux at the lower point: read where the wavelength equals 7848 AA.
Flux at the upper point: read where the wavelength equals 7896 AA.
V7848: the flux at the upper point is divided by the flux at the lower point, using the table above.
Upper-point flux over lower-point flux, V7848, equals 0.99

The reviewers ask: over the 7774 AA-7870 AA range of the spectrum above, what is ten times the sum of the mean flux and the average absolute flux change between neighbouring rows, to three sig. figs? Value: 217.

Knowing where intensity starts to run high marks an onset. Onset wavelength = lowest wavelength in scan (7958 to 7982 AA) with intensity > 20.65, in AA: 7960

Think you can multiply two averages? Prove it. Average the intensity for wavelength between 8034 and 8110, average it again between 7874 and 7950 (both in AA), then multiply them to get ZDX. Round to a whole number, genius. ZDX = 432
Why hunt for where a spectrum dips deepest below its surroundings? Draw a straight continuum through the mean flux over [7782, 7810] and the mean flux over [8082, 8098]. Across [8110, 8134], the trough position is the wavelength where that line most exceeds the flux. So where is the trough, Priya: 8112 AA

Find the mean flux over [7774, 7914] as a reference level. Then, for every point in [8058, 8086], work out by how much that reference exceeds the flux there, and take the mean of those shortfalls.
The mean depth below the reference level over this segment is 1.1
